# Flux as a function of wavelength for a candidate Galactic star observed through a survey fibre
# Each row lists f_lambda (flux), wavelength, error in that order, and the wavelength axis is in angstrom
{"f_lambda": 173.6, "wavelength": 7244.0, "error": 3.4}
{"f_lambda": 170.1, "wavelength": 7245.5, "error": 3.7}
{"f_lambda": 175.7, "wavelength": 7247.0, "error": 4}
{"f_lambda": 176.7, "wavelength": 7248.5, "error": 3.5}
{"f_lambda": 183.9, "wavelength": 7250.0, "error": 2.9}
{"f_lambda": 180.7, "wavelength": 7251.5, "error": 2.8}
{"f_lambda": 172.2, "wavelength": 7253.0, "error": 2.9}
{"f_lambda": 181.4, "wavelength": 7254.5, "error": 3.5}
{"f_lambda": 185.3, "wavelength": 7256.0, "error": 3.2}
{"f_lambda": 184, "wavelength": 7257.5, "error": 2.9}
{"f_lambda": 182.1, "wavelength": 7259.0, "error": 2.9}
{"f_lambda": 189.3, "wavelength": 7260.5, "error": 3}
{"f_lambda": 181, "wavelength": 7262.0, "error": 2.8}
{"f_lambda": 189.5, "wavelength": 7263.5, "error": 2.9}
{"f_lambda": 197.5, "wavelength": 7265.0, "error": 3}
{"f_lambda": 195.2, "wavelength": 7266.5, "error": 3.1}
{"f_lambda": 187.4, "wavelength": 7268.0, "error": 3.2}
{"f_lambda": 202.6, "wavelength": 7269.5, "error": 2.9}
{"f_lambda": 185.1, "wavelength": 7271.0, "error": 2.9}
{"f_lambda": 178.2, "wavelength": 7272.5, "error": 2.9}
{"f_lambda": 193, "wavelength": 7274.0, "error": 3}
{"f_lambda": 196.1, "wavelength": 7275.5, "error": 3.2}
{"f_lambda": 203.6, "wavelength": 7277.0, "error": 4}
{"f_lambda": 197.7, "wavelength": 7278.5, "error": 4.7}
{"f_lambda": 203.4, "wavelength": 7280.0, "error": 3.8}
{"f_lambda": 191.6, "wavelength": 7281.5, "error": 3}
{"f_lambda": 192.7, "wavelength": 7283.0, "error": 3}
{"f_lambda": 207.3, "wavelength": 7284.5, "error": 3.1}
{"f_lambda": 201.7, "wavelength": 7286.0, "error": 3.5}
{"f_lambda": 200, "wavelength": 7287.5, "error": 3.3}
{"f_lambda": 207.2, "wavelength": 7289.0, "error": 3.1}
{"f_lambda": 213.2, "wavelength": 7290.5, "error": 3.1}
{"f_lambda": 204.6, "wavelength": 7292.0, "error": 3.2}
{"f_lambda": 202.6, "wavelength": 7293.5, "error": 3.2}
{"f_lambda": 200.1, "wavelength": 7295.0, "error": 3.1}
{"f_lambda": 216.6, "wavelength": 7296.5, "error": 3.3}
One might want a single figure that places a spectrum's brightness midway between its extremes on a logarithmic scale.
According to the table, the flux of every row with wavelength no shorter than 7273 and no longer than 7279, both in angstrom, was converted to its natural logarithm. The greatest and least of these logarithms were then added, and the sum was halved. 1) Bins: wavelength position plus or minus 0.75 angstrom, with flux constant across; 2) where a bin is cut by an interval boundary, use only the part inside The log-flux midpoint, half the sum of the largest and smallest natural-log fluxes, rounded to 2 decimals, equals 5.29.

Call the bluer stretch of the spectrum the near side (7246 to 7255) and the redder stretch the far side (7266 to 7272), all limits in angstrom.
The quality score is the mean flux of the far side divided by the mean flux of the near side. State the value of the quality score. 1.08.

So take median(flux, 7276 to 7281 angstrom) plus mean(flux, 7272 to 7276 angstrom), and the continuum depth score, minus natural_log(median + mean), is -5.97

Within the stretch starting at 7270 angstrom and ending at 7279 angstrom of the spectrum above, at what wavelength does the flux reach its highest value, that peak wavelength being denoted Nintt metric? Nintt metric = 7277.0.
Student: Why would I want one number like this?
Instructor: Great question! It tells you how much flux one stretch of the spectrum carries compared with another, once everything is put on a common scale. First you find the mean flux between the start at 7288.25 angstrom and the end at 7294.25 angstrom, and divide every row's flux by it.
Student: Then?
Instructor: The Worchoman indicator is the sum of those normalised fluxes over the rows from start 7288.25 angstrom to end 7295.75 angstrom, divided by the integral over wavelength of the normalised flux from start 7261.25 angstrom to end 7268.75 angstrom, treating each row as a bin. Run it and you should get 0.721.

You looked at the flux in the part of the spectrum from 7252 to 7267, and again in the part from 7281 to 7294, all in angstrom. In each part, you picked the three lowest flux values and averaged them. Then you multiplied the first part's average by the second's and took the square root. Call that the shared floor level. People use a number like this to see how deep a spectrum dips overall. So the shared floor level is 186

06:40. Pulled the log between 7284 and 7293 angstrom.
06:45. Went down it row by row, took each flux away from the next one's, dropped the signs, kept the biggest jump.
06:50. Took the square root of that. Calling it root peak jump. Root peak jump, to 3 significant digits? 2.93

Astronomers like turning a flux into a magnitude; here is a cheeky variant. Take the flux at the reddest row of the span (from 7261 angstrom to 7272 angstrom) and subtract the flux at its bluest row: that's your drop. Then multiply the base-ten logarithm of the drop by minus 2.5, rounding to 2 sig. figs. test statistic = -1.5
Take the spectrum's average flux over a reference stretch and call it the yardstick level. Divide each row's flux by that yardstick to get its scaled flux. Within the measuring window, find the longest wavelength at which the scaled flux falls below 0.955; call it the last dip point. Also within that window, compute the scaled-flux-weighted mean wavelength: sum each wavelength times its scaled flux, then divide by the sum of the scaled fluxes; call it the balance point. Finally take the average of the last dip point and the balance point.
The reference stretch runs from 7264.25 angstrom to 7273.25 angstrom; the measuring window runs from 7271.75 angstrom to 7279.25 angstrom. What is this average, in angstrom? 7274.0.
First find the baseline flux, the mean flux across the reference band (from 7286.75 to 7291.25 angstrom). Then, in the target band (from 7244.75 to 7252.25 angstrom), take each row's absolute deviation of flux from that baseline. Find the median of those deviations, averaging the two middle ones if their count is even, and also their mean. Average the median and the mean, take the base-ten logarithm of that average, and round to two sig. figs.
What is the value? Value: 1.5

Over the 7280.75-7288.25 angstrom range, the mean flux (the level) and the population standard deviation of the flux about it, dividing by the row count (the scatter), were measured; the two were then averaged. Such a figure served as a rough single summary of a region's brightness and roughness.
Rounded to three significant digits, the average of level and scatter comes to 102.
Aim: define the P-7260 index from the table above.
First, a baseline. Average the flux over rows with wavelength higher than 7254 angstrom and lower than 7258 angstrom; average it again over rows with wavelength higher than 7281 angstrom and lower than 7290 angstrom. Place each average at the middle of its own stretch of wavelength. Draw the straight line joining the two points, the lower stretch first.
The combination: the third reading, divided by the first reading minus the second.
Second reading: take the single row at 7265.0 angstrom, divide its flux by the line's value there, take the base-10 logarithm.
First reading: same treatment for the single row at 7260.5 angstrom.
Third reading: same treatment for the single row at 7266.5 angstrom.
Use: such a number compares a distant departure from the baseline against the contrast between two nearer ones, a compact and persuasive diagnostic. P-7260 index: -1.0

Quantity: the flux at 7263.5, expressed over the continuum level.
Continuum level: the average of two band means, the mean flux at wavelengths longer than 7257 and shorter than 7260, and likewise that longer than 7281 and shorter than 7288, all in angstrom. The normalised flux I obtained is 0.99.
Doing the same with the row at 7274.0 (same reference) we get 1.01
